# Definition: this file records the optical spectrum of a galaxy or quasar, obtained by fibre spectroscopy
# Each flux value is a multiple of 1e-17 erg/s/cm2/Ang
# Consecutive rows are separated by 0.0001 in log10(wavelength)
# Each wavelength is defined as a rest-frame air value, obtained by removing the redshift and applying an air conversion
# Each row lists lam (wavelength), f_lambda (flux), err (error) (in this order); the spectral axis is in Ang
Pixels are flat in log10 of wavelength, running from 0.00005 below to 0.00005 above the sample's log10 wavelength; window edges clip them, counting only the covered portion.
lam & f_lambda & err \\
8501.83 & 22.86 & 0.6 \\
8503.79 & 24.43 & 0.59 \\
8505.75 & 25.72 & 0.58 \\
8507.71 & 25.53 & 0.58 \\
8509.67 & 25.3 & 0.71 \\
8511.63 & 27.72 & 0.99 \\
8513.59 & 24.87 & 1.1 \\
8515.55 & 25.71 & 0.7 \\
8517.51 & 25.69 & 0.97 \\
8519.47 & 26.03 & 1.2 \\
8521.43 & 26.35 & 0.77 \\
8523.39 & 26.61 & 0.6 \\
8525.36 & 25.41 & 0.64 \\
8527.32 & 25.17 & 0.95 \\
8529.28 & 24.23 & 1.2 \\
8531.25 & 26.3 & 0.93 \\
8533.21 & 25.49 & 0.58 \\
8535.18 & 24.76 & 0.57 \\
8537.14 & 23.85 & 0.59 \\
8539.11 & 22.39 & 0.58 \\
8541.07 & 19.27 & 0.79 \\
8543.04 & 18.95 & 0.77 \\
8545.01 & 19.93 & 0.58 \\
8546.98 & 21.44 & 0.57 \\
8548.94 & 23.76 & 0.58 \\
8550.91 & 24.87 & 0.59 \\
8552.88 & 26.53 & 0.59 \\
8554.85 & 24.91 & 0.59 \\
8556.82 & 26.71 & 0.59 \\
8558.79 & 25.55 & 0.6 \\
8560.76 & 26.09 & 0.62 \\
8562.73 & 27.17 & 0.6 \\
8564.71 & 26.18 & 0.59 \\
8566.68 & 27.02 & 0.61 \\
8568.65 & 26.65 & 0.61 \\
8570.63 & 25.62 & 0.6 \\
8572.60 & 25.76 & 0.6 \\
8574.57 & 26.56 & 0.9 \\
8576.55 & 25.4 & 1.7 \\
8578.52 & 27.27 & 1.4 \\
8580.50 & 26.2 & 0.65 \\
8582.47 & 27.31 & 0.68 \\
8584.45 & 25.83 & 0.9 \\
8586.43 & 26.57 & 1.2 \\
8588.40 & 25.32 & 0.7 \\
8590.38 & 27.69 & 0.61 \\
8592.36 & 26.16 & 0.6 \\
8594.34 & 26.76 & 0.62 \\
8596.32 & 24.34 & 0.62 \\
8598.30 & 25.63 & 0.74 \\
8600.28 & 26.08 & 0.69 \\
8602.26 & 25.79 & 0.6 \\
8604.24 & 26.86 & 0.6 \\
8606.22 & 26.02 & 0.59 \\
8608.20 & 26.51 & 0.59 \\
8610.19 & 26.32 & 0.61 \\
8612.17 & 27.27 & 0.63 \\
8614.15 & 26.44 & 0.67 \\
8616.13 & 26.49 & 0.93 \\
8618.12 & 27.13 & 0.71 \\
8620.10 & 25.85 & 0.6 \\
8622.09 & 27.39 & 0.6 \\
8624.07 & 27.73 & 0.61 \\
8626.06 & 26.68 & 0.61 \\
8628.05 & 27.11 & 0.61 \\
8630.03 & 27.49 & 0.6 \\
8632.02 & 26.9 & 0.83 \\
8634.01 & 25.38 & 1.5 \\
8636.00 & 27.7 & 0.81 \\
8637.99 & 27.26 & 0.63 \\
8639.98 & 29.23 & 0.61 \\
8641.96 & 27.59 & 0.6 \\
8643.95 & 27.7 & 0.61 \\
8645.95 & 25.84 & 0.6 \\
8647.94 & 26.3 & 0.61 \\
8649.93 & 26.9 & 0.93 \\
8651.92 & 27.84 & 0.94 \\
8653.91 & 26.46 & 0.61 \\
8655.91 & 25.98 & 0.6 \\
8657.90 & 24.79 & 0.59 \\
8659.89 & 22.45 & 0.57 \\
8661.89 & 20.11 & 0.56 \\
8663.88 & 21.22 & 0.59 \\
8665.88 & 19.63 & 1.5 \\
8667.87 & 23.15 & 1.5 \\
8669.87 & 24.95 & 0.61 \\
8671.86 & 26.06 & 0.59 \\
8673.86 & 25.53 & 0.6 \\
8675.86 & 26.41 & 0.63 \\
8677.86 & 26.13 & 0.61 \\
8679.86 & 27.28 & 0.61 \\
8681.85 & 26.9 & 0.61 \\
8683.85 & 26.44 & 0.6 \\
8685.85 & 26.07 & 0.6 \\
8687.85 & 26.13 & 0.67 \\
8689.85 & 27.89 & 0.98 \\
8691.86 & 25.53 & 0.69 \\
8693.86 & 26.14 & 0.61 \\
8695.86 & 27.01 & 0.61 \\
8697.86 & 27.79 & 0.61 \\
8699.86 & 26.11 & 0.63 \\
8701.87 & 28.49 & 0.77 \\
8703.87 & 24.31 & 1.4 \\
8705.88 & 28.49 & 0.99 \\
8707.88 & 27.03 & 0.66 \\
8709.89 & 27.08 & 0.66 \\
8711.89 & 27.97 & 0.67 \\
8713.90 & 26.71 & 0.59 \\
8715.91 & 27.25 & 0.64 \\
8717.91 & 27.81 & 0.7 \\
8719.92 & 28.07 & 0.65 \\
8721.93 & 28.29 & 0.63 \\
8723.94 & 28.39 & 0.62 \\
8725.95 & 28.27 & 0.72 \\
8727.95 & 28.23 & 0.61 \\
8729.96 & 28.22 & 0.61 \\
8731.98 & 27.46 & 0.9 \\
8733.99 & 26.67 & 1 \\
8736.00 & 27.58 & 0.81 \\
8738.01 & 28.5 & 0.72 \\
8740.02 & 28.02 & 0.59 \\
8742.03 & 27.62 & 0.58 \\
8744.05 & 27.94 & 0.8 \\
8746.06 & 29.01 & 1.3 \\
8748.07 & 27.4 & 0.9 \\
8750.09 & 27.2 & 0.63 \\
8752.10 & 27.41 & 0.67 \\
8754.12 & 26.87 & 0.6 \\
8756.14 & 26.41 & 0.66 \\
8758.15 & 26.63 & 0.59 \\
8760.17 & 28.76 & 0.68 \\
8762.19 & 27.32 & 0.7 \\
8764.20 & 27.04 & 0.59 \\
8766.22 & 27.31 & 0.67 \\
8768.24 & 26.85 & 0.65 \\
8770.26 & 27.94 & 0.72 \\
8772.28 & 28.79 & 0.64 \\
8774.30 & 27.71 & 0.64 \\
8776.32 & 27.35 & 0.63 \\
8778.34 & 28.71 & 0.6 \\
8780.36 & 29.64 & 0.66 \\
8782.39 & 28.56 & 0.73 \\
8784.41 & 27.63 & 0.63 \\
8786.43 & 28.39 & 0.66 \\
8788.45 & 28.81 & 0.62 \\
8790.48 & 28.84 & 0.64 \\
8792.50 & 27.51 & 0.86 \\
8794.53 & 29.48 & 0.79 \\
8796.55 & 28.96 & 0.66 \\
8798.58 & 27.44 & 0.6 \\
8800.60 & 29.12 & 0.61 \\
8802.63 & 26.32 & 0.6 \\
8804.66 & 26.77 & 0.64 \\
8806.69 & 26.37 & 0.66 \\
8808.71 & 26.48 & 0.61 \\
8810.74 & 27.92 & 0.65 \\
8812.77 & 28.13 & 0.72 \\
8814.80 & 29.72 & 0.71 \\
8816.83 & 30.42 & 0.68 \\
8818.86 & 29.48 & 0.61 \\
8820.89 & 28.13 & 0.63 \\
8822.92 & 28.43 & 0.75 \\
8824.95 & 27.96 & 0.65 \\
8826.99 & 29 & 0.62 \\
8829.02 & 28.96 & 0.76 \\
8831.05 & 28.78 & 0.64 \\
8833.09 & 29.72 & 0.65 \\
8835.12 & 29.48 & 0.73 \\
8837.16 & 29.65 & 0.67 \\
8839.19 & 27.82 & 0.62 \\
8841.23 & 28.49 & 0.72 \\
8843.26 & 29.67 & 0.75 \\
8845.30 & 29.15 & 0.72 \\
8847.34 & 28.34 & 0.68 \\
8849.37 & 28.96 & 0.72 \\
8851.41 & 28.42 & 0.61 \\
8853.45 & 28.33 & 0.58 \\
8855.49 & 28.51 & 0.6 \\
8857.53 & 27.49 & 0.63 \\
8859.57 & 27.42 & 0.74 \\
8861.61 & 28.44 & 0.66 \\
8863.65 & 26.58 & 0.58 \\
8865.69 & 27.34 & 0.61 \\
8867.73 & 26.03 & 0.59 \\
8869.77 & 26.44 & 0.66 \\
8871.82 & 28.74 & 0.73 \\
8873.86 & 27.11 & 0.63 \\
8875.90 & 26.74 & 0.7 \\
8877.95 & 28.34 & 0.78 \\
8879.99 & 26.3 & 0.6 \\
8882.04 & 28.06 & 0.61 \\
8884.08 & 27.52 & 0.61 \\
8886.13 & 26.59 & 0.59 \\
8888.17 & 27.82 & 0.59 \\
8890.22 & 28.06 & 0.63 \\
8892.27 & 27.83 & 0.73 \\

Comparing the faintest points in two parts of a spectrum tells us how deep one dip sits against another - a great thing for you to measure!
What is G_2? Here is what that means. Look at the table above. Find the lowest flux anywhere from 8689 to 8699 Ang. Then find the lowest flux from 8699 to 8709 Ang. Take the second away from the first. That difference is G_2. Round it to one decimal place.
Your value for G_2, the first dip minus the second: 1.2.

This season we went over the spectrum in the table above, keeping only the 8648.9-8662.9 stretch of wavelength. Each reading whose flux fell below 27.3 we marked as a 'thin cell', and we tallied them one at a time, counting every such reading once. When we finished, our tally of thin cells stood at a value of 6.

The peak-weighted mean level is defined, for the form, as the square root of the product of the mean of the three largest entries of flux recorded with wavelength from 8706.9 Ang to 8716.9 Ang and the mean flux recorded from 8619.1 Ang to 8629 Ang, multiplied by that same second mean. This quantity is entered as 733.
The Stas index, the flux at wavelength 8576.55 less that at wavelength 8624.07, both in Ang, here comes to -2.3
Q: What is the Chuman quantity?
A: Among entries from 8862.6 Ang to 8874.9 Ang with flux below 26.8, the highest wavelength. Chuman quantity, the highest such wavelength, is 8869.77 Ang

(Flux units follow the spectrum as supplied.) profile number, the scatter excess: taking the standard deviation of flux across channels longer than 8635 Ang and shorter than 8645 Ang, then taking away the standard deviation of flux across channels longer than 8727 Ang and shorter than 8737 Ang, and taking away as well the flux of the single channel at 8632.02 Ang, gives -26.8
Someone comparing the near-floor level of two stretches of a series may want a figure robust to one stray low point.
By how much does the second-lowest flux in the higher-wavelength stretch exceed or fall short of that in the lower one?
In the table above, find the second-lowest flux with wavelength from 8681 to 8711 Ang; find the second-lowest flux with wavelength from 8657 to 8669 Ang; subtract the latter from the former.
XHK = 5.4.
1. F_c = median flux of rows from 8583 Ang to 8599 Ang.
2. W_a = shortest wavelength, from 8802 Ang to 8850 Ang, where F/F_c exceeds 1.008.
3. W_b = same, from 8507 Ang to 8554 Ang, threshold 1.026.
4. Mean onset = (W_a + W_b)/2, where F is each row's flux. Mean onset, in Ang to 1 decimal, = 8657.1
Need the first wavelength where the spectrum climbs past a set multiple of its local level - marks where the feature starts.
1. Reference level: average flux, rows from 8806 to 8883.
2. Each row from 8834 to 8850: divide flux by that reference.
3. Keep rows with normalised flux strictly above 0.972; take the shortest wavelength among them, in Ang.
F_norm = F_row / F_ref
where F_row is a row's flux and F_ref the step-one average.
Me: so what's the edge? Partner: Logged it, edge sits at 8835.12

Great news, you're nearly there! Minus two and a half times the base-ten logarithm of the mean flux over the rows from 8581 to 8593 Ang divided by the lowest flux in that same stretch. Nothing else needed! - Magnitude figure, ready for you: -0.049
